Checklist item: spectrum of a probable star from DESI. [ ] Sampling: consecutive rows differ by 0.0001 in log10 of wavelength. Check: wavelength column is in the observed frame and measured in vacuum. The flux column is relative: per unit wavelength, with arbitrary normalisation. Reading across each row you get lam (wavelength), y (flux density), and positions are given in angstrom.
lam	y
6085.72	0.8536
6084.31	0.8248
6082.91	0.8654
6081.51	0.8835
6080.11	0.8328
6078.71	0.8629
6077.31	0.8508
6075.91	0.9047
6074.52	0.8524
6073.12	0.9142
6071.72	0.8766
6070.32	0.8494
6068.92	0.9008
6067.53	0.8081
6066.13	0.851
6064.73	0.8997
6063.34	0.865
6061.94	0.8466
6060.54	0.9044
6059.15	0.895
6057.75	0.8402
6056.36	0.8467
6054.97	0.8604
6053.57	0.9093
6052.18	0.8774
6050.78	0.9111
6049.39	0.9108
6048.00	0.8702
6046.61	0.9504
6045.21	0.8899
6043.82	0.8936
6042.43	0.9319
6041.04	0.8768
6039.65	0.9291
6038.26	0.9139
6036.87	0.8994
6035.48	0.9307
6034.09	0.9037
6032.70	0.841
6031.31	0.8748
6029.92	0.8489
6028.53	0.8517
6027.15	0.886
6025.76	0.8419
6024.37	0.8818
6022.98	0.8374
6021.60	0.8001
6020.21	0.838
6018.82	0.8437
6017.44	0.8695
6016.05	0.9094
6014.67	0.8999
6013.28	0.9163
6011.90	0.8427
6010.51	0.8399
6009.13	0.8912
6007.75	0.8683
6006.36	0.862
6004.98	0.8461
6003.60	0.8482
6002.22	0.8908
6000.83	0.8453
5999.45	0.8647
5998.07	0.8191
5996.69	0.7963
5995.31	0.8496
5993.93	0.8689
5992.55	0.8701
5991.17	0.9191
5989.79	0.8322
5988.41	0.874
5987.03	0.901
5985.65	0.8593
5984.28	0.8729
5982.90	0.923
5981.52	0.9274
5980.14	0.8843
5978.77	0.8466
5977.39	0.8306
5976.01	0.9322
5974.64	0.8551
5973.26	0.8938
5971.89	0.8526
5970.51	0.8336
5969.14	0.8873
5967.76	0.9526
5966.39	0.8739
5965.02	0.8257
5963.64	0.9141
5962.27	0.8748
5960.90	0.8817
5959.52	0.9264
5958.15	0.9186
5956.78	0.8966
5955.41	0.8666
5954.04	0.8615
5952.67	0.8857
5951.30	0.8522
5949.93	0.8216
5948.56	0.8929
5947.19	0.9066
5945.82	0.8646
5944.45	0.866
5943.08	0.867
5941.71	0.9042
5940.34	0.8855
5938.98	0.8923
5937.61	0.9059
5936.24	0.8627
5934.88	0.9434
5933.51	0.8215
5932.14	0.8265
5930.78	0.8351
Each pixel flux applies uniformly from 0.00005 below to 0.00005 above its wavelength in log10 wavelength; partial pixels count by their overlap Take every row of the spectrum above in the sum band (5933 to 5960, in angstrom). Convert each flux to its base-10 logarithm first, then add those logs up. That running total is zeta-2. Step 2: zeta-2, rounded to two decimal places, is -1.10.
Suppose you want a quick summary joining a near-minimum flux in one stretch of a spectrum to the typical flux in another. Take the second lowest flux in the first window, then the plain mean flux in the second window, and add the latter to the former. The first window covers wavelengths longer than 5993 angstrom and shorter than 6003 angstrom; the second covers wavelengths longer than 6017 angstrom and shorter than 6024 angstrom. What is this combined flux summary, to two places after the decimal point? 1.66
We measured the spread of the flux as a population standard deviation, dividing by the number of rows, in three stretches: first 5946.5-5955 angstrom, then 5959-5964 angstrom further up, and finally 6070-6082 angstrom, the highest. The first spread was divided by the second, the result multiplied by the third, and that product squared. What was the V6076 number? 0.0011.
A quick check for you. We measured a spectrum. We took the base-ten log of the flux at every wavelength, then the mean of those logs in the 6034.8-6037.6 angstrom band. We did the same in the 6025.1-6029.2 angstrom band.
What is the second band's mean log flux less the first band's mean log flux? -0.027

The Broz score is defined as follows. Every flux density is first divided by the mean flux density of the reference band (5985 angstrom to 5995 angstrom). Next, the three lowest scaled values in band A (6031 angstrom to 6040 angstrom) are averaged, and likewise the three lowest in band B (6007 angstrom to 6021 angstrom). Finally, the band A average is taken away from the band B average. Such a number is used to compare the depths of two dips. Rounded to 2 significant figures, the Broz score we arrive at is -0.036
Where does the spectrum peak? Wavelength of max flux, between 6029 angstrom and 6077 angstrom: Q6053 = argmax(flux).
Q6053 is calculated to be 6046.61 angstrom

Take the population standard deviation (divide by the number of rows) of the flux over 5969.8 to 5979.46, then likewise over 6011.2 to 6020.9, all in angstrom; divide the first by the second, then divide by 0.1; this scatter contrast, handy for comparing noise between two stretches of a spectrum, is 10.8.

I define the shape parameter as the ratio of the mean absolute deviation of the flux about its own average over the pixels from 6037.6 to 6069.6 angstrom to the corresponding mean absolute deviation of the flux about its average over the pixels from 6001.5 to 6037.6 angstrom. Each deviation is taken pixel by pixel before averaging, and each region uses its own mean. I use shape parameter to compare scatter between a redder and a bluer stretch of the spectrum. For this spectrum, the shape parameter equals 1.1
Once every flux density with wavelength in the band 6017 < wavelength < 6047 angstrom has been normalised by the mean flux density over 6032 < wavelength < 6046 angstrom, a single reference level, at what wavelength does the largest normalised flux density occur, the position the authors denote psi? 6046.61 angstrom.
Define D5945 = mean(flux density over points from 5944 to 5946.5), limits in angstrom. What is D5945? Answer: 0.865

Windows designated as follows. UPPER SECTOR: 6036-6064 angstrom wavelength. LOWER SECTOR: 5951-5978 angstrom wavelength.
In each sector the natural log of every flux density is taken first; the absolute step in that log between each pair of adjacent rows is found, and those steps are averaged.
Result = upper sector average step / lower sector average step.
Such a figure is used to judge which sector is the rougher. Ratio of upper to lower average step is 0.76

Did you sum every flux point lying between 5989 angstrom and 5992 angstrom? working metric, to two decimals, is 1.75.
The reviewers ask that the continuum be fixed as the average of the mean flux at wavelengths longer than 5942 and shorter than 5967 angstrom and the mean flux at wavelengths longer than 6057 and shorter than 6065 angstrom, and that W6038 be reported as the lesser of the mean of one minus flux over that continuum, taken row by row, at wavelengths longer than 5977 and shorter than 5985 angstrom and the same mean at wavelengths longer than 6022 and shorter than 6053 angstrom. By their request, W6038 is -0.014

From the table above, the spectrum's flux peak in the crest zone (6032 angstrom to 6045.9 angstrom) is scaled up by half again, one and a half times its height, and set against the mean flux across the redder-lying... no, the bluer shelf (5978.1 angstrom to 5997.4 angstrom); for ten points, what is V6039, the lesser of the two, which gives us 0.873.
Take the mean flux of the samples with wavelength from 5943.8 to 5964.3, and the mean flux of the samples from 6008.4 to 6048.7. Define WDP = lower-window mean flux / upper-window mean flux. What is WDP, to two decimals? 1.00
